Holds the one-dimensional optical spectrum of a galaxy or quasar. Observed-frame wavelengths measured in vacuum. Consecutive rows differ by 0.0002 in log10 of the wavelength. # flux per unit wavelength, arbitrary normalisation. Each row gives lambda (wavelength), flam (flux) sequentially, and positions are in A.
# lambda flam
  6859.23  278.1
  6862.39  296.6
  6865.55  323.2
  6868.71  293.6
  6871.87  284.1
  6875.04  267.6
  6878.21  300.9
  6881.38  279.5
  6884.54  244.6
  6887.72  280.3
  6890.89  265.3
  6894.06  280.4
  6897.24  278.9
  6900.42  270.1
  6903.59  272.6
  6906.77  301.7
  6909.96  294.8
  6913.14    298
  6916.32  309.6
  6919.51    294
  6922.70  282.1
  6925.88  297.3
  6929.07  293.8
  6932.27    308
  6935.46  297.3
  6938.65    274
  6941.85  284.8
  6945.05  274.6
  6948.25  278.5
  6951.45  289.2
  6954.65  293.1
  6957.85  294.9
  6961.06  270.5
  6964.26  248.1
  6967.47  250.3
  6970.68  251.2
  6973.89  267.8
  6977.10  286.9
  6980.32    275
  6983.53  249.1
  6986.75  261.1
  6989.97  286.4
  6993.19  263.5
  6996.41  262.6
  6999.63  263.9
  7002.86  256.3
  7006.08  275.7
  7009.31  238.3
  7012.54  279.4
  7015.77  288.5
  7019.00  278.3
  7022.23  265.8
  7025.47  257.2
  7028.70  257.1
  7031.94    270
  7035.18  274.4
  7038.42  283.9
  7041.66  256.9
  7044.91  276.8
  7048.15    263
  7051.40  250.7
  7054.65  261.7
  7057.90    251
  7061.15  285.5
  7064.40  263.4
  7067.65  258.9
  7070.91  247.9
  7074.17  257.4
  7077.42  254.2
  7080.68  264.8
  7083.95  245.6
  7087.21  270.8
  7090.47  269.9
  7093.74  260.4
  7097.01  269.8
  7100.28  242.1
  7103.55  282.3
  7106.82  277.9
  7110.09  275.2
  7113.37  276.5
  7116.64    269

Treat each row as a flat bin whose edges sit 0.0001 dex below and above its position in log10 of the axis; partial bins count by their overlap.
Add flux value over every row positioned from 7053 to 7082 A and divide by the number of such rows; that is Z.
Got 261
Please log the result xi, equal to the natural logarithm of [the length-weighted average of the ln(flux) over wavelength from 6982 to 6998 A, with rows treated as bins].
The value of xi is 1.72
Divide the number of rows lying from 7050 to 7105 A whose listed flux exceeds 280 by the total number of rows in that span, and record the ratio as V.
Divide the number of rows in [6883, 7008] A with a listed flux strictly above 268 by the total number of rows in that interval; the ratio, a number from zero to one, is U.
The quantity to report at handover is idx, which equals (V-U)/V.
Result -4.9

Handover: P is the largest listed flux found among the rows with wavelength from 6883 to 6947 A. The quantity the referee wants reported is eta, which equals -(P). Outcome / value -310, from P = 309.6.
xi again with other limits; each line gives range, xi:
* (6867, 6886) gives 1.73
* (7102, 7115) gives 1.73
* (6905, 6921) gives 1.74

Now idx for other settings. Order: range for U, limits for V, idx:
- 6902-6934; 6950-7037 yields -3.5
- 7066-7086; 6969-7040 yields 1.0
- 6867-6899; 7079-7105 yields -4.6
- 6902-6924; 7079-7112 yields -9.0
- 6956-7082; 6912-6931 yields 0.6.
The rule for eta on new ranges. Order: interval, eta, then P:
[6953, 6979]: -295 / 294.9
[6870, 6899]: -301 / 300.9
